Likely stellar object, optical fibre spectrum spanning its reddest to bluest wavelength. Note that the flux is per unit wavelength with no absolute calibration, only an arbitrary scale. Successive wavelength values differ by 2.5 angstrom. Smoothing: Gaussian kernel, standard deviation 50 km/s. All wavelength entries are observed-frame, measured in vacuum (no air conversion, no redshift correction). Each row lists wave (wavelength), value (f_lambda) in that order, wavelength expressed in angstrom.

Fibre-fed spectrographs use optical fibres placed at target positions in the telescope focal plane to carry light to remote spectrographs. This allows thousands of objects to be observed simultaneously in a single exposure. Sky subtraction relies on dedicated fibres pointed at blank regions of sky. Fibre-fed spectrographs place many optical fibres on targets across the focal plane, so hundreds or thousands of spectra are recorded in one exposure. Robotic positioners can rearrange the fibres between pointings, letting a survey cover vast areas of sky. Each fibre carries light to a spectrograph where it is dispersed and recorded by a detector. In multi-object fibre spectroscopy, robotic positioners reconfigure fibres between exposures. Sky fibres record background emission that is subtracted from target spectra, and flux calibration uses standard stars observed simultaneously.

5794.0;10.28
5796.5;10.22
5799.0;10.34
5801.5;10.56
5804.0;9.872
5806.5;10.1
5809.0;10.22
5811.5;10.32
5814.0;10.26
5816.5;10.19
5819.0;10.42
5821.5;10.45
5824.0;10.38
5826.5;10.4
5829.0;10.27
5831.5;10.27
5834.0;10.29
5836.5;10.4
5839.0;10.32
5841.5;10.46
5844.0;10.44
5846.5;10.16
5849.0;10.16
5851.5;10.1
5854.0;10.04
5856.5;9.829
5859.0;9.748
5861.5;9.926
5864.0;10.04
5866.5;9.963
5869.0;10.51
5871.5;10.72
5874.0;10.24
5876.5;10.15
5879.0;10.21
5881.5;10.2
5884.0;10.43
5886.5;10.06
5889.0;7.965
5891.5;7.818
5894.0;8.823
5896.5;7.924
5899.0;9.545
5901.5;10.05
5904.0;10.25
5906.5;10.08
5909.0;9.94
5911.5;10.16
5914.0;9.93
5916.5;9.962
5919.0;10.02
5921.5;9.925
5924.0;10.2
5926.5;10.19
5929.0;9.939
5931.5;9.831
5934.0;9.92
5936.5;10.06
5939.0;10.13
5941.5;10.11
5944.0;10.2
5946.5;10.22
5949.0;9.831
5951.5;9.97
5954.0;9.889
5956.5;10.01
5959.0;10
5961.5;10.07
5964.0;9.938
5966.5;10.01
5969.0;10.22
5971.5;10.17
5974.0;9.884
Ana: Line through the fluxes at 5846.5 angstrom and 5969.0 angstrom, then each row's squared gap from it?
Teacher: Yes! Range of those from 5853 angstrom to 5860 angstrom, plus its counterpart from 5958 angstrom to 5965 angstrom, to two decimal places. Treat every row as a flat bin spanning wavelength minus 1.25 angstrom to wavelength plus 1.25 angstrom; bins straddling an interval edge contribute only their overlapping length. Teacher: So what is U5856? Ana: 0.22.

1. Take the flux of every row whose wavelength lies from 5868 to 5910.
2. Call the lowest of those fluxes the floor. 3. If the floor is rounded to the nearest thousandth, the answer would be 7.818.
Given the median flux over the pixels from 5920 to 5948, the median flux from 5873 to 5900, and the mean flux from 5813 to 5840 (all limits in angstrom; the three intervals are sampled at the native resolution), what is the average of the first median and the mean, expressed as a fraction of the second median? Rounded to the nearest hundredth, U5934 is 1.02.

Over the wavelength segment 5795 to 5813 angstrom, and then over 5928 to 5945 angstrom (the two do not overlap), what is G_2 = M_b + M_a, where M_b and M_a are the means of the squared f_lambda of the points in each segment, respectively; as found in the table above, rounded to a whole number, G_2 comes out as 205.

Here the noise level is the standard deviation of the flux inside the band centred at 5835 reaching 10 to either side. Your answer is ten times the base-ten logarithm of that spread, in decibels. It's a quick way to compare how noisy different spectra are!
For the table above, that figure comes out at -11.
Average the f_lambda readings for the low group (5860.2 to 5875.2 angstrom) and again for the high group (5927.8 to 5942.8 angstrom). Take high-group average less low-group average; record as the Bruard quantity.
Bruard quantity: -0.23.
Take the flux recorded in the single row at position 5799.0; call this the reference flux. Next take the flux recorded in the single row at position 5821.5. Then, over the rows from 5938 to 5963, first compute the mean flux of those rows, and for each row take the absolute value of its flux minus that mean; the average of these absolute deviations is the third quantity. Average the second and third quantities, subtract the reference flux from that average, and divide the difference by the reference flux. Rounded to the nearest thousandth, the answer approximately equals -0.490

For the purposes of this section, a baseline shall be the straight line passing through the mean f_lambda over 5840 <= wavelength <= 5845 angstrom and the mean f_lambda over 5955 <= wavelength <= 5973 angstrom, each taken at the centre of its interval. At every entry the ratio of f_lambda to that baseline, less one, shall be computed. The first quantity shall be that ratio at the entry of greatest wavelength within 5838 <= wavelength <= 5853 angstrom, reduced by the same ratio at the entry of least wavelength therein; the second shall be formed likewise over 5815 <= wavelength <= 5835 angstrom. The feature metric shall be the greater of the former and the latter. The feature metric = 0.015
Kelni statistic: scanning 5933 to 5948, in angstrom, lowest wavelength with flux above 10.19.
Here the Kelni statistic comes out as 5944.0 angstrom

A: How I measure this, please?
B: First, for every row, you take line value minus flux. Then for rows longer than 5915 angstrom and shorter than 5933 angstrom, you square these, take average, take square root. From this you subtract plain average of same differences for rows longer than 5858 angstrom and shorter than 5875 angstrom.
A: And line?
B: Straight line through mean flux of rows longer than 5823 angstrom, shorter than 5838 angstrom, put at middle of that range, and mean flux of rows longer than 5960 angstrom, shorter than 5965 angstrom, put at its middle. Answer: 0.08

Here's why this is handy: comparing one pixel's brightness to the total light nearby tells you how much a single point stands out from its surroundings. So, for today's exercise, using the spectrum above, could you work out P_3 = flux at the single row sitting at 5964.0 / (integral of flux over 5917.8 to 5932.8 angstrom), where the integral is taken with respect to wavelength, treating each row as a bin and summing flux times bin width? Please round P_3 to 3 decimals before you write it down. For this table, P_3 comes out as 0.066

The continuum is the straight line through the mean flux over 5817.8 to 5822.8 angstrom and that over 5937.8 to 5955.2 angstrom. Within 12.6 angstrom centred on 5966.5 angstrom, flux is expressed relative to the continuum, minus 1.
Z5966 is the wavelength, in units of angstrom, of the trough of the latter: 5964.0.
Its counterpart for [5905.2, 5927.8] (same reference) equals 5909.0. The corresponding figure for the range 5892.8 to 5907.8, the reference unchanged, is 5896.5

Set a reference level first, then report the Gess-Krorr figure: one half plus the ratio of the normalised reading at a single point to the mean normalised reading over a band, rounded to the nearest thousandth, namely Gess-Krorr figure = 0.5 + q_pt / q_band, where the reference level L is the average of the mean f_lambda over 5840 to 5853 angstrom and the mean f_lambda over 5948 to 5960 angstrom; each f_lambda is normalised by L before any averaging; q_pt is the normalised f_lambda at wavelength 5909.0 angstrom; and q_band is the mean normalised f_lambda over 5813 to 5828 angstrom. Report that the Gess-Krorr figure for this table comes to 1.460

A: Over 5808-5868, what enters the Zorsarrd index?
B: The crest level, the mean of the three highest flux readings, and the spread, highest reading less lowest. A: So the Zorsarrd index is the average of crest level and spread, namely 5.58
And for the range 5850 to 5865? 5.21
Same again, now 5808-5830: 5.34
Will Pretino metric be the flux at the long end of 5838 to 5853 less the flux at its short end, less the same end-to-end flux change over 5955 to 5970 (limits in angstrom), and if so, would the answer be -0.43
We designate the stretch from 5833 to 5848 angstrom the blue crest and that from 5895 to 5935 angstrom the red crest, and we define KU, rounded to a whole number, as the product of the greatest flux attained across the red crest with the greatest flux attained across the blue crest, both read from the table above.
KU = 107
